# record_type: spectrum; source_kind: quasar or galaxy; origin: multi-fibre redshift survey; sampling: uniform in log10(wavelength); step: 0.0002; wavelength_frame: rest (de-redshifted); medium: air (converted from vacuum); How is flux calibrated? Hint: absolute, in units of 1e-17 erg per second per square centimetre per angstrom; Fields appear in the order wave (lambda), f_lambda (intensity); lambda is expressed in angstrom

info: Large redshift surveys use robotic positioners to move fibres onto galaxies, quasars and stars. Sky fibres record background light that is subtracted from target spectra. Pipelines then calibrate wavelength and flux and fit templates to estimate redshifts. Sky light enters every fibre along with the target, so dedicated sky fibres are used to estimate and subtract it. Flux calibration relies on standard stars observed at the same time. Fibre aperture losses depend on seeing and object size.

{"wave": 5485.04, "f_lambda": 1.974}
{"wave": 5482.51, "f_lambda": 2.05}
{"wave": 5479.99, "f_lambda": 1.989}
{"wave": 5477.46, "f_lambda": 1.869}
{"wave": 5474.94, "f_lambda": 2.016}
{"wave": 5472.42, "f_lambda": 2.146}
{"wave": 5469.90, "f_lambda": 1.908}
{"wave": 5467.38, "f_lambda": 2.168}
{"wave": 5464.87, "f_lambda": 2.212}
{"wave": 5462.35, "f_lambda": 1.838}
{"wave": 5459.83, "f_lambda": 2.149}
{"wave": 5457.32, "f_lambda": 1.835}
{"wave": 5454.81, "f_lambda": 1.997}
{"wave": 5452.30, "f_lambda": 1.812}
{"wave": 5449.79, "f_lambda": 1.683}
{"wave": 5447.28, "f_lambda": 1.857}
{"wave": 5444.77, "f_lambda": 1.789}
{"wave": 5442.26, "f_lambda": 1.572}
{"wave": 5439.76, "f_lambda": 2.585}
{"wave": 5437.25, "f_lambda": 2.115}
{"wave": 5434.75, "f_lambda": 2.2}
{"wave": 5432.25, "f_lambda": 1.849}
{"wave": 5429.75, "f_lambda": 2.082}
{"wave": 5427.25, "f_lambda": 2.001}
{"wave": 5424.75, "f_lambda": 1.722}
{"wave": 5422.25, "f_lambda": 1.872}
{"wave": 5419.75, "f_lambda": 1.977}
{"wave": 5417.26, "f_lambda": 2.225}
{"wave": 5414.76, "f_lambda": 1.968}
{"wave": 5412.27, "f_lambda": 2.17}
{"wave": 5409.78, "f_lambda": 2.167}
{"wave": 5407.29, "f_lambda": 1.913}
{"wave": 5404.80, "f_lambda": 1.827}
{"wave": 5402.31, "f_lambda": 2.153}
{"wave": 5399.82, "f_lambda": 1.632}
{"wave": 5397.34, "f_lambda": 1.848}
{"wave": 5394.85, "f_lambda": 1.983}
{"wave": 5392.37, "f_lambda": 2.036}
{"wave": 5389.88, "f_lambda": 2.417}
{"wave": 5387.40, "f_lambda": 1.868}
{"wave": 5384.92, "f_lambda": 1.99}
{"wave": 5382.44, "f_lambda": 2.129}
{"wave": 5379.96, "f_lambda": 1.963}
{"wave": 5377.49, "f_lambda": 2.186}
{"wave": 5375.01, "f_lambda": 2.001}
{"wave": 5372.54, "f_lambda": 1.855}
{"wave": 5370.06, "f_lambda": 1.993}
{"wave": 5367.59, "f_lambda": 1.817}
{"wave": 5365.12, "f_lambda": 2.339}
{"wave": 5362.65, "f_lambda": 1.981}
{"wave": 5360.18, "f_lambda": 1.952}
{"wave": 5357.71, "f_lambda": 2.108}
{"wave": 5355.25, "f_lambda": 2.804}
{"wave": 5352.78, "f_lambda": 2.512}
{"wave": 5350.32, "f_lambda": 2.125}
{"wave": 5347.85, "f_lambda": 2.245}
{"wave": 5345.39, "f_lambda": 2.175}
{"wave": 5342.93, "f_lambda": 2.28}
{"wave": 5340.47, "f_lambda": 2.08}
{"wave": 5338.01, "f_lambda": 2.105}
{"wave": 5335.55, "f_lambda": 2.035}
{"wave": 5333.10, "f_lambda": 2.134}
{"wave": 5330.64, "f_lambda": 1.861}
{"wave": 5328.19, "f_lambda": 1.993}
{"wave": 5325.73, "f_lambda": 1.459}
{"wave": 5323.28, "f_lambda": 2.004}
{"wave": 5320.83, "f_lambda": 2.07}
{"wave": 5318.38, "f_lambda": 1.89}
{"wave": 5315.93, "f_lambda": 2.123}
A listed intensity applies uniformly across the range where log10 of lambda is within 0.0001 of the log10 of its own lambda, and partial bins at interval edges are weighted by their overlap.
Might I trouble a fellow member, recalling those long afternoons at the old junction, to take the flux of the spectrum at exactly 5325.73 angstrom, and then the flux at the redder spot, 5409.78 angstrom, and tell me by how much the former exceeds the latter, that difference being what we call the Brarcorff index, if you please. -0.71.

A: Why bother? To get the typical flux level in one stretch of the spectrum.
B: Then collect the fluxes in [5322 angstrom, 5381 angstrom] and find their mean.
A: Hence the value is 2.08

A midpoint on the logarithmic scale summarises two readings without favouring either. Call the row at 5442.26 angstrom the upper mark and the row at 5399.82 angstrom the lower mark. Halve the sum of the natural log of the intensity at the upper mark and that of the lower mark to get 0.47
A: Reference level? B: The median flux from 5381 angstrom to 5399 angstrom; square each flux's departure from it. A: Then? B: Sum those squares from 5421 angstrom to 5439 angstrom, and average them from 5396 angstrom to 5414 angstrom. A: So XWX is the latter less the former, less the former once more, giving -0.31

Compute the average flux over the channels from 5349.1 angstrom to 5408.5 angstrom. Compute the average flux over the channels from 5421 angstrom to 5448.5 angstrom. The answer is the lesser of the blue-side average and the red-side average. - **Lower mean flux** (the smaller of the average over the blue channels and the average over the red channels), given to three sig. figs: 1.97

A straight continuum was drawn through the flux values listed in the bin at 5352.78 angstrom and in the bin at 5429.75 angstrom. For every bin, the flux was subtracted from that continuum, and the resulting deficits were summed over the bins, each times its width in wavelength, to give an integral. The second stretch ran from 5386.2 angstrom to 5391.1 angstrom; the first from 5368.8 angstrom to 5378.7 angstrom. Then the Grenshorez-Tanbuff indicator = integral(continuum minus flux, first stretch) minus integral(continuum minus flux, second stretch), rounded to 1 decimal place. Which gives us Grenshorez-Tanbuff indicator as 3.0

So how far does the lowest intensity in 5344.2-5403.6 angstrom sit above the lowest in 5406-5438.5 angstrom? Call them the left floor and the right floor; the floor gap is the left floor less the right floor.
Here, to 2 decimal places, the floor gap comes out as -0.09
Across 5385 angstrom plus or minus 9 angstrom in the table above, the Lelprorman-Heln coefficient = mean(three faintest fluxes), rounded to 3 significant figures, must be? 1.94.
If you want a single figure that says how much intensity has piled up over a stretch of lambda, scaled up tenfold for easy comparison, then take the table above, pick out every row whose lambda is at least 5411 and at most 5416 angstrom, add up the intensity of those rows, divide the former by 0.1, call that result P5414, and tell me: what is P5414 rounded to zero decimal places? 41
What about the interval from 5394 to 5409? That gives 114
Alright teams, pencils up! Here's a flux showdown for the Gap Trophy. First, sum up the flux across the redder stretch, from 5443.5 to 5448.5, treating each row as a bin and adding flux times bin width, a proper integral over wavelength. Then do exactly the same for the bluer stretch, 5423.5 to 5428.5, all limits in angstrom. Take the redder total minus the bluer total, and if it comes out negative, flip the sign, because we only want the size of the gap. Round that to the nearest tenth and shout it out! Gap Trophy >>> 0.2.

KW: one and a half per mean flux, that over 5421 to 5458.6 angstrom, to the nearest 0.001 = 0.777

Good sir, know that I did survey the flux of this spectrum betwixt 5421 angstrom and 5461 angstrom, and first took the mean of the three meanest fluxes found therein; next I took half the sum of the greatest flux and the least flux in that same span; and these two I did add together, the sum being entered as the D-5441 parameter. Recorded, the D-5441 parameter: 3.74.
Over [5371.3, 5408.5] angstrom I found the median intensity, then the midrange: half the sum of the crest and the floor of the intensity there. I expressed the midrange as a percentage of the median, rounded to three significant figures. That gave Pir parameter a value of 102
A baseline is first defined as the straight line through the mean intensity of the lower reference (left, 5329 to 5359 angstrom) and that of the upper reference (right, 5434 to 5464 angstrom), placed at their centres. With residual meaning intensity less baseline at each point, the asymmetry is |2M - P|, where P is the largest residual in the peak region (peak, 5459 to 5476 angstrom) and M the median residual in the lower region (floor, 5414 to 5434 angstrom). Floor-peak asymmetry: 0.41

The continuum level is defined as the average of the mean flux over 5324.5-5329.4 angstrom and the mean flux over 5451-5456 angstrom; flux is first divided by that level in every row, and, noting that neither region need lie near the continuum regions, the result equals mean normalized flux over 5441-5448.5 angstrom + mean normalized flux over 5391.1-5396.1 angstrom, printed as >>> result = 2.07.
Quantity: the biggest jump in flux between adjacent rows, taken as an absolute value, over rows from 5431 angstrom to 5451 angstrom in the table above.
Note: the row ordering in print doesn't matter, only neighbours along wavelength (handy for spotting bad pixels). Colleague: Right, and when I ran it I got 1.0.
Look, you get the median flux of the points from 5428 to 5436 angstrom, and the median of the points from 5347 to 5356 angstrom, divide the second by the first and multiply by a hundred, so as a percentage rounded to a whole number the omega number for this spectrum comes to 114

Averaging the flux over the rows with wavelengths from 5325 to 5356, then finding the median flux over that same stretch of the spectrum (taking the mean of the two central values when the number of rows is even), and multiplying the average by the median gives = 4.55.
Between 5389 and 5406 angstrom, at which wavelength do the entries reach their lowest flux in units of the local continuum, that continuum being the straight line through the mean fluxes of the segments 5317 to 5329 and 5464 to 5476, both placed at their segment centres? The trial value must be 5399.82 angstrom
